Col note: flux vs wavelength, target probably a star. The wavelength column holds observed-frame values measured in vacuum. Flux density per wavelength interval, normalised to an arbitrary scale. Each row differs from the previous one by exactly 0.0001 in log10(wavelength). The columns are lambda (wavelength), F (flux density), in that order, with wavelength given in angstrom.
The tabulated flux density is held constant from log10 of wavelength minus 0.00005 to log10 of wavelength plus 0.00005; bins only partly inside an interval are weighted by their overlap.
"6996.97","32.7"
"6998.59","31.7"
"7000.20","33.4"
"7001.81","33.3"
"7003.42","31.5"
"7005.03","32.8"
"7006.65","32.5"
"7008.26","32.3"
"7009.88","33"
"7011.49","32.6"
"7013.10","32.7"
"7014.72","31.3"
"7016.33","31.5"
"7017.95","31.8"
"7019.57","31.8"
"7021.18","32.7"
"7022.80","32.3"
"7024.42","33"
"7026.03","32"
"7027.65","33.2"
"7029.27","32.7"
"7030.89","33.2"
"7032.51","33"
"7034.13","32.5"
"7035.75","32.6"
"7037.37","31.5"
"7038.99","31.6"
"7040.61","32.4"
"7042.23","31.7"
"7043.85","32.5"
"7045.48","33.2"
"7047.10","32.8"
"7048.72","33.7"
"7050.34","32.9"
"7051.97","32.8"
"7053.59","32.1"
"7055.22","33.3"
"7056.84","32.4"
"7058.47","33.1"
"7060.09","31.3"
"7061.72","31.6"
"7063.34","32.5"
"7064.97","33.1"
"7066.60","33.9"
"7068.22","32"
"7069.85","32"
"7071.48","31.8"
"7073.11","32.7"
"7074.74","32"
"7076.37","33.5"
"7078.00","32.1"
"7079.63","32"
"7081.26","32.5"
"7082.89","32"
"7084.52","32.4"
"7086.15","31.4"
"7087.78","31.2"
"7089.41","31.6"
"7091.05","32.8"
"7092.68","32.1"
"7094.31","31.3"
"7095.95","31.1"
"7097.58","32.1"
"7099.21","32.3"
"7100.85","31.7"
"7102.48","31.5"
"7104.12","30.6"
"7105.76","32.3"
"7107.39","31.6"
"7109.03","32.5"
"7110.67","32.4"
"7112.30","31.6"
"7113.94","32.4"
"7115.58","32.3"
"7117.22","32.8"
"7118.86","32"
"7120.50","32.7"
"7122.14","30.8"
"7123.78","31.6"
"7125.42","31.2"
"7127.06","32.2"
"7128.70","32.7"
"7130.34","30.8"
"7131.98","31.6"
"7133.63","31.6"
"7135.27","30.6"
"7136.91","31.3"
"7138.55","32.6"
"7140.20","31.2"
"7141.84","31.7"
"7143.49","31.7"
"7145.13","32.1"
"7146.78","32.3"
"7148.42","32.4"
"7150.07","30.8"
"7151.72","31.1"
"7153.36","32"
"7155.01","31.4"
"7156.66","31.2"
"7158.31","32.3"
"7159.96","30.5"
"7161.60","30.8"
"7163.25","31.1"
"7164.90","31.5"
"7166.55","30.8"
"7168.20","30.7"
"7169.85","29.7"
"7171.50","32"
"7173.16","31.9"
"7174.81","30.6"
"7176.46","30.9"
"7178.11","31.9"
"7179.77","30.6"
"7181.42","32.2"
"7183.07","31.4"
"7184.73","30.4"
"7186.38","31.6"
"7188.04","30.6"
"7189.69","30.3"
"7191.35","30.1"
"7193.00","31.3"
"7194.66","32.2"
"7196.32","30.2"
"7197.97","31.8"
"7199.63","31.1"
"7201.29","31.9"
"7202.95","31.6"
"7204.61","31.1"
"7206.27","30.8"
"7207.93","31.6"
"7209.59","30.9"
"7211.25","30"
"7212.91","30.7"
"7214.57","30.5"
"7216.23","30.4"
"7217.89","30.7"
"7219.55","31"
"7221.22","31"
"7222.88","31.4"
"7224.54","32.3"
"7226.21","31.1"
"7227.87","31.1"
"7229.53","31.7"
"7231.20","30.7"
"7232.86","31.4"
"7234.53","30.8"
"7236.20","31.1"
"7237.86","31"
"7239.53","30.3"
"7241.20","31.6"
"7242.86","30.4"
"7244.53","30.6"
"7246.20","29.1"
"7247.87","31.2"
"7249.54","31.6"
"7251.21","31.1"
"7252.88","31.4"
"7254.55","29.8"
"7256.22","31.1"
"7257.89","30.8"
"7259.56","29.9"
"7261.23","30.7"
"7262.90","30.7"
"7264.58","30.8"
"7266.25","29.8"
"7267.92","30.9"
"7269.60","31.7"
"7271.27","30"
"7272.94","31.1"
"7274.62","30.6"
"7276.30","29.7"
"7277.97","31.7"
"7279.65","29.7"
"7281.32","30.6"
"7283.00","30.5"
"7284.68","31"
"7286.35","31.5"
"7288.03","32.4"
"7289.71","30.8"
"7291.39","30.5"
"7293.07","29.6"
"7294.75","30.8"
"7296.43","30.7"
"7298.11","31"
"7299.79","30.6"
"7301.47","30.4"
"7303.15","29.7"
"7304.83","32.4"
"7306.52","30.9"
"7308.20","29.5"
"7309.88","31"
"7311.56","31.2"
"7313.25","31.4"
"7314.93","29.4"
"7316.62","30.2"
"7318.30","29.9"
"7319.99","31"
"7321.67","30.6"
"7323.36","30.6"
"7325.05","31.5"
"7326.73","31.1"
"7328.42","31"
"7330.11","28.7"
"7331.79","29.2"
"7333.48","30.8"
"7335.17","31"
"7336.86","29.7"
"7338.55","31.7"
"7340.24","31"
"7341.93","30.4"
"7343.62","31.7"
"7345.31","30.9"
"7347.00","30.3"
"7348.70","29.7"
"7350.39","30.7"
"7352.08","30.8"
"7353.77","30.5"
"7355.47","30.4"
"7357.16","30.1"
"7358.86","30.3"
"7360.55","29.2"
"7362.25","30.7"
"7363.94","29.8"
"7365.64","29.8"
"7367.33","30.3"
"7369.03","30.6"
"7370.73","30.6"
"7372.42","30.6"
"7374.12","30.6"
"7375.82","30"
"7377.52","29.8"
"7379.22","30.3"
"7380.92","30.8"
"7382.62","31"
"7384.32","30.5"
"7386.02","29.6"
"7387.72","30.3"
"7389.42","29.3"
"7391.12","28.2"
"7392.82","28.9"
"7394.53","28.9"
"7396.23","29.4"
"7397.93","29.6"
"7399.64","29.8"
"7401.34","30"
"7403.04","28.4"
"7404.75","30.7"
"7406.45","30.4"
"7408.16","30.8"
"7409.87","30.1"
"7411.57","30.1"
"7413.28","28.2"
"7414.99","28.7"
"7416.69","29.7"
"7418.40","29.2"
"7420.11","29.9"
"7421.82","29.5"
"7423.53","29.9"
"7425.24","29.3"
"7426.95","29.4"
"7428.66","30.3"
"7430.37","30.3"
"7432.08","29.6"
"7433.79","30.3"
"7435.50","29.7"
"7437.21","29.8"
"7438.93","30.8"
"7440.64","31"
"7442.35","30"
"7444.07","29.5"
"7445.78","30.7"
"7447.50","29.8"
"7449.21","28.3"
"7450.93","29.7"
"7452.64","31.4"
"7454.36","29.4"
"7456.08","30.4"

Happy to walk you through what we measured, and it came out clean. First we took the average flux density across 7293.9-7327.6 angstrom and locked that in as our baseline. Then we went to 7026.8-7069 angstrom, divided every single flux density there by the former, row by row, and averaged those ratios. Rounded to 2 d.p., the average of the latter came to 1.06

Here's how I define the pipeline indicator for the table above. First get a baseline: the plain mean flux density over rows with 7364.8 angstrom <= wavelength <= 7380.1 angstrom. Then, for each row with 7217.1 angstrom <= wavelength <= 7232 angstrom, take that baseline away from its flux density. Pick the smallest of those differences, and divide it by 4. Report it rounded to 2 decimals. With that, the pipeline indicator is 0.10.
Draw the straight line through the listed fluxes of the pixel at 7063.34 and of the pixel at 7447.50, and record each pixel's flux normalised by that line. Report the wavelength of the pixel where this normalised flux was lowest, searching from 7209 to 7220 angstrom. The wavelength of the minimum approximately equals 7211.25 angstrom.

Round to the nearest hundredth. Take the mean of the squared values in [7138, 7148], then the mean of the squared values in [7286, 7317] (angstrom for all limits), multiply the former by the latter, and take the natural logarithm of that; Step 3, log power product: 13.78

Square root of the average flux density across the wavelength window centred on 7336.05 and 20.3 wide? 5.53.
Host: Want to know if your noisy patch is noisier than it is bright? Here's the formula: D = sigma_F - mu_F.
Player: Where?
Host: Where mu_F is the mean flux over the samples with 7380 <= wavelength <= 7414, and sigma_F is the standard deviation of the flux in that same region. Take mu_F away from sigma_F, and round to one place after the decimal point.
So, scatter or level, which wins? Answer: -28.9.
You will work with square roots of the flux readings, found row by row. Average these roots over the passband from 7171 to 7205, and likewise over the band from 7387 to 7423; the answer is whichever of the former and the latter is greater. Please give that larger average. 5.59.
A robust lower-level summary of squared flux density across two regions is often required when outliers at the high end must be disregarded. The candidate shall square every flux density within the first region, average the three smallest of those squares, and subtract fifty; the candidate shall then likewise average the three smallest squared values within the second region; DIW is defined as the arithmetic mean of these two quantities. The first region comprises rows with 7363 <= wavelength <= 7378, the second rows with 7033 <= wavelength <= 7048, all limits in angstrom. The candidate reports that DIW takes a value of 918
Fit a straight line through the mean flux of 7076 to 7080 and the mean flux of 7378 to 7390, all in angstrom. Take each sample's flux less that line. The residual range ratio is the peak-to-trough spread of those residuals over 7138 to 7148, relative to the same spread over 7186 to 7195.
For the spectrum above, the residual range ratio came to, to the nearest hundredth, 0.65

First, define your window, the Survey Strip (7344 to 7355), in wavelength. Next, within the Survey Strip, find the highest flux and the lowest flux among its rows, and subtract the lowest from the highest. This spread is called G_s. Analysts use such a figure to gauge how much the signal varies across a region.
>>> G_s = 1.2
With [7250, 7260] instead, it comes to 1.6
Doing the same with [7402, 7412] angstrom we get 2.4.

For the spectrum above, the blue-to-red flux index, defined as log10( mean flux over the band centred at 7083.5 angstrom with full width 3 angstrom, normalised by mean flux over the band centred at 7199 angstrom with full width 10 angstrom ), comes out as 0.010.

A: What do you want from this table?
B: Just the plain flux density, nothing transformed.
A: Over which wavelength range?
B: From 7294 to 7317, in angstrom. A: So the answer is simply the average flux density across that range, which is 30.7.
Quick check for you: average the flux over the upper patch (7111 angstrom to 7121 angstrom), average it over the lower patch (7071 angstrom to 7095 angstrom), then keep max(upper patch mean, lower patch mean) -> 32.3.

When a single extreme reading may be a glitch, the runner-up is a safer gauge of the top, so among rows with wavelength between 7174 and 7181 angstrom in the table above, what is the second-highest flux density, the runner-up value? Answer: 30.9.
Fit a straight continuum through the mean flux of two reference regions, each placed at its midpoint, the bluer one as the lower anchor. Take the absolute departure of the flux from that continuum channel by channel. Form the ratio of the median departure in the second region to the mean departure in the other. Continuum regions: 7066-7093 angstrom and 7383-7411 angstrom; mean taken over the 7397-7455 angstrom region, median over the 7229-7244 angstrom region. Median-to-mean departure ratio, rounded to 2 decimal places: 0.59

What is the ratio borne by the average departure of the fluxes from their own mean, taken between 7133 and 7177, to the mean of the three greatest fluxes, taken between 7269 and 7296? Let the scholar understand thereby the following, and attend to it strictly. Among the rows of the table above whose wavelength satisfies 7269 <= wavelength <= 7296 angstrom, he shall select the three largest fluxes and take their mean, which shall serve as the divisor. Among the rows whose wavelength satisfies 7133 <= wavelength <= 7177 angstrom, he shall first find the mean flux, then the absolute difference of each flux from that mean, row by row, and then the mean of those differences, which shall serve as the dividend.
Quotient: 0.018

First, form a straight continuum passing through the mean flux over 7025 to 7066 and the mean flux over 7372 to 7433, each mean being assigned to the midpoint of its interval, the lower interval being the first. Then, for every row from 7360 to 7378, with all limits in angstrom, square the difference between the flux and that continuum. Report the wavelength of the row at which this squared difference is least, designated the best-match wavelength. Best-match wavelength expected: 7375.82 angstrom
